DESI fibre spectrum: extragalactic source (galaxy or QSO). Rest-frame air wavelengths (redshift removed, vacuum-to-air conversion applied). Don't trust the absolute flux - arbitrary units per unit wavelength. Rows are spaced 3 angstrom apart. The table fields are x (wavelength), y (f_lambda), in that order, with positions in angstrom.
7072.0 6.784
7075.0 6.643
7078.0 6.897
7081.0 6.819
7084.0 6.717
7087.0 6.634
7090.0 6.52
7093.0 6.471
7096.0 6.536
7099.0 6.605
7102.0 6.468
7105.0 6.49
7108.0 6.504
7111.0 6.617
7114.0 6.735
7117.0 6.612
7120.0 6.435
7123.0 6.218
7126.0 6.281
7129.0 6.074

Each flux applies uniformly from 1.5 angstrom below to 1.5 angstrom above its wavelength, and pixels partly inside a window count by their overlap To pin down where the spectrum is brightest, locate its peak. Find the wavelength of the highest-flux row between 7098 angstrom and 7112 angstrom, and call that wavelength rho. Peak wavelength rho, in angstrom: 7111.0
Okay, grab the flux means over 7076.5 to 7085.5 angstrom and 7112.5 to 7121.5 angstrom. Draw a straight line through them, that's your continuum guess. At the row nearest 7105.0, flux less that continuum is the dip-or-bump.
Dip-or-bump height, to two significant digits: -0.18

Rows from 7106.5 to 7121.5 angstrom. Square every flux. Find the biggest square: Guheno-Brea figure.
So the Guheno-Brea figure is 45.4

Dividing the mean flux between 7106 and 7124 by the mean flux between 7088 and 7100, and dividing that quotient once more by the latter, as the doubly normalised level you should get 0.153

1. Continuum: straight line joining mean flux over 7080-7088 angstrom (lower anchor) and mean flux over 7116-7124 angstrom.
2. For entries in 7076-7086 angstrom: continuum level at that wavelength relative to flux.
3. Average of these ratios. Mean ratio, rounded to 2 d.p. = 0.99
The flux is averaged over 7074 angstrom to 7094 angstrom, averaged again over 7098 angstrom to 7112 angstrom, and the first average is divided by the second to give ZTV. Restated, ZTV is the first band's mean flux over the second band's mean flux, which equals 1.02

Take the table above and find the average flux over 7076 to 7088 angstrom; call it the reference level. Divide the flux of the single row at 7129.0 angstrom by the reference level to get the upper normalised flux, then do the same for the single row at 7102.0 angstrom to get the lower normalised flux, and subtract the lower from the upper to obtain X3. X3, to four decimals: -0.0582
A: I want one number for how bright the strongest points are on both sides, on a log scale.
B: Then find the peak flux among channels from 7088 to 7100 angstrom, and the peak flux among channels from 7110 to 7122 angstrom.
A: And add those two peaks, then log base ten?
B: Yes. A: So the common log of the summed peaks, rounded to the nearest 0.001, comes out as 1.125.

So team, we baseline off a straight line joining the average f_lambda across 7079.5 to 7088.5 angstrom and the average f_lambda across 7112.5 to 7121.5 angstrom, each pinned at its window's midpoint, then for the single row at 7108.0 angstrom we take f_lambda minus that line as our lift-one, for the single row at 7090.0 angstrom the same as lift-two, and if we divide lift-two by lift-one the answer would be 1.4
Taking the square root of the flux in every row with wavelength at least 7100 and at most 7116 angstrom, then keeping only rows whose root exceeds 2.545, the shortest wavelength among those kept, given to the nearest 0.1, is 7105.0 angstrom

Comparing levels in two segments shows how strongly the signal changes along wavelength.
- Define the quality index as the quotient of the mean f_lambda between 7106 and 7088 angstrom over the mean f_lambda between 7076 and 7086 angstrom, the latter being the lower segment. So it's 0.96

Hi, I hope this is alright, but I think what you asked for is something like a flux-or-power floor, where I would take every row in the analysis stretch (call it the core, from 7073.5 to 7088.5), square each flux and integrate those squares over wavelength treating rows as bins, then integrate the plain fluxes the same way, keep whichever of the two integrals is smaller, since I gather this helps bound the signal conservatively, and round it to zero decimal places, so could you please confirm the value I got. 101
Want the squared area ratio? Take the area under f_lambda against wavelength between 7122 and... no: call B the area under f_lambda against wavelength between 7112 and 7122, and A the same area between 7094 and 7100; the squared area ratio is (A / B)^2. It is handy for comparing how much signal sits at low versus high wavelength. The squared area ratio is 0.4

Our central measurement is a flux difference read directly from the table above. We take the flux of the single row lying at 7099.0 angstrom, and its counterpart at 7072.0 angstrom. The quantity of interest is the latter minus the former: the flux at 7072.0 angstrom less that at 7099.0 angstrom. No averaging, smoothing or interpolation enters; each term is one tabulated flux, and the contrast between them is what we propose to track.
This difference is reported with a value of 0.18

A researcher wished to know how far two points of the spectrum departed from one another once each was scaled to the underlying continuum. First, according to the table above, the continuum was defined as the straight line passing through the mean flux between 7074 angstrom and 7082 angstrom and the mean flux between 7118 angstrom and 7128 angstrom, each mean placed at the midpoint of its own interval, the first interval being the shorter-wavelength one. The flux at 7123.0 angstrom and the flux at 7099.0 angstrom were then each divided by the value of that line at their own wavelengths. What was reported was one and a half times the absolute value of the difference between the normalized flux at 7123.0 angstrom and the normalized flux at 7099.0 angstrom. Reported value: 0.031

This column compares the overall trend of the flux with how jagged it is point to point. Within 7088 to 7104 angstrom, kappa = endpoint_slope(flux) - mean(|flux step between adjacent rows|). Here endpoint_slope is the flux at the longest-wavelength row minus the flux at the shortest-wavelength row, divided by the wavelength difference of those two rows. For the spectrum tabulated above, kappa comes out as -0.08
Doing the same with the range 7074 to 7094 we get -0.12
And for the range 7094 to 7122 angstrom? -0.10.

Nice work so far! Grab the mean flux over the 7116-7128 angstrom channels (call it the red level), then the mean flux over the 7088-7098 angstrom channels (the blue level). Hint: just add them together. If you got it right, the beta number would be 12.9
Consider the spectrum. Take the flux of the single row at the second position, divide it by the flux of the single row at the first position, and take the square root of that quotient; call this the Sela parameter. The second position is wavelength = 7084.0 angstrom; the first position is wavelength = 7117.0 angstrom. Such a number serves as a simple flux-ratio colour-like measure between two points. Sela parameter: 1.01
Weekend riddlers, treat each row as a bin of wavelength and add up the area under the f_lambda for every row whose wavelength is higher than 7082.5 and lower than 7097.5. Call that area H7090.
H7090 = 99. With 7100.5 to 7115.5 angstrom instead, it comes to 98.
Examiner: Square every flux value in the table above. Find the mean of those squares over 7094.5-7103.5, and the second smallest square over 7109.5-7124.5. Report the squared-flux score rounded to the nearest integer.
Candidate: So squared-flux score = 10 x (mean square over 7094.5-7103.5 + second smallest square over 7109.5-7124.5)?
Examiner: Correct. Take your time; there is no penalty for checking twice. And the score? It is 841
